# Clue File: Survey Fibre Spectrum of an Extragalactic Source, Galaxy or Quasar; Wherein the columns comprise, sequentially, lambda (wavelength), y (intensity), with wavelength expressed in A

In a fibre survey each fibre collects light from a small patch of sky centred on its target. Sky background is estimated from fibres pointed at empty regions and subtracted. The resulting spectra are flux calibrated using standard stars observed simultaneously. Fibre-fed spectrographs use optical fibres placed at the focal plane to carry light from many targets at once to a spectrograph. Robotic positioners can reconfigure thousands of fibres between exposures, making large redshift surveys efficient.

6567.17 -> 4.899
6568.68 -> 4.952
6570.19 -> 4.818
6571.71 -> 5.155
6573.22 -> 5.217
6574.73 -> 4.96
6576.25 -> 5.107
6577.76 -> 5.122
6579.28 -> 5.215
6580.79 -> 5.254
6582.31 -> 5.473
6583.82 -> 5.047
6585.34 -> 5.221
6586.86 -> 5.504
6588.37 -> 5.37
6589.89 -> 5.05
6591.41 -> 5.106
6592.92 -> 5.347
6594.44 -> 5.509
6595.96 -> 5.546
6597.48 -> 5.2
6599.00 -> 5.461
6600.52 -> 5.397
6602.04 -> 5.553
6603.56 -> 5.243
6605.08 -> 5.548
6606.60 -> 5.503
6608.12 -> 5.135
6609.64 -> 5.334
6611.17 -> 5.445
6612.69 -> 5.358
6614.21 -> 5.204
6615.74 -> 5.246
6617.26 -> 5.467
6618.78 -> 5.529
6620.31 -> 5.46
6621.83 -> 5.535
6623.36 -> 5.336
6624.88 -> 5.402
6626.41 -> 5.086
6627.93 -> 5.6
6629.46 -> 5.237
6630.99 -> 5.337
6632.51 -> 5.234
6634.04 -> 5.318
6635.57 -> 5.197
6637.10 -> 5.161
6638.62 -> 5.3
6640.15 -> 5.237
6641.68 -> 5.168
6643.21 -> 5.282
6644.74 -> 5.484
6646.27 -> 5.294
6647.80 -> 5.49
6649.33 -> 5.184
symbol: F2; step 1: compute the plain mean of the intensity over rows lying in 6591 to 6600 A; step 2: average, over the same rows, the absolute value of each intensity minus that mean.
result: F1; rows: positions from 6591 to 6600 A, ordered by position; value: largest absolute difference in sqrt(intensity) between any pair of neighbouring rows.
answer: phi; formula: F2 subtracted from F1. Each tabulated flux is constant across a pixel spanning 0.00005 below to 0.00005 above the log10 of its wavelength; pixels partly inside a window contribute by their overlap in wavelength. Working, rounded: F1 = 0.07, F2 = 0.144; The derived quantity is -0.069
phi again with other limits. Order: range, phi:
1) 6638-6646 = -0.035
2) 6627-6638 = -0.025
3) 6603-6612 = -0.051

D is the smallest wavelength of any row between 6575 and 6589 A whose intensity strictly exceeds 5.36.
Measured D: 6582.31 A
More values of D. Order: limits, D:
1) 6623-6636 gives 6624.88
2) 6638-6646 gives 6644.74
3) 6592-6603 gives 6594.44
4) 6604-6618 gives 6605.08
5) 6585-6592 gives 6586.86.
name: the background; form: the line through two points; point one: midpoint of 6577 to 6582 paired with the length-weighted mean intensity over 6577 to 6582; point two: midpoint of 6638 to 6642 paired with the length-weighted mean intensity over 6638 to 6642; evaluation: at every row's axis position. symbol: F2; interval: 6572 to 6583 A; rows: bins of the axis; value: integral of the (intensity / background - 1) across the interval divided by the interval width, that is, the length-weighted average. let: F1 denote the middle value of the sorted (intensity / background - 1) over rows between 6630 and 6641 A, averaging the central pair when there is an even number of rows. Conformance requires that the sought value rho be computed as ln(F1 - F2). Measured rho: -5.12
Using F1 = 0.000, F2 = -0.006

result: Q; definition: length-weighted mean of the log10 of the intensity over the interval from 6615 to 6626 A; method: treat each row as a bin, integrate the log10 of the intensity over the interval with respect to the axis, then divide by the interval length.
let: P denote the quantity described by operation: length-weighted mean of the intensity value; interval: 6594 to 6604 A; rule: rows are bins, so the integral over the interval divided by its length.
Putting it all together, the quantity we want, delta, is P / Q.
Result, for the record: 7.38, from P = 5.42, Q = 0.734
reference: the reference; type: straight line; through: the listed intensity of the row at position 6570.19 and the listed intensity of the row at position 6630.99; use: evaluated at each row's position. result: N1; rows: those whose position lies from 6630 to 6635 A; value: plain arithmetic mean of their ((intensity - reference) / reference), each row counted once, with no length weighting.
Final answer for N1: -0.010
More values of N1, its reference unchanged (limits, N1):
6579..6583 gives 0.083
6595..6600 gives 0.070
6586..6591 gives 0.067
